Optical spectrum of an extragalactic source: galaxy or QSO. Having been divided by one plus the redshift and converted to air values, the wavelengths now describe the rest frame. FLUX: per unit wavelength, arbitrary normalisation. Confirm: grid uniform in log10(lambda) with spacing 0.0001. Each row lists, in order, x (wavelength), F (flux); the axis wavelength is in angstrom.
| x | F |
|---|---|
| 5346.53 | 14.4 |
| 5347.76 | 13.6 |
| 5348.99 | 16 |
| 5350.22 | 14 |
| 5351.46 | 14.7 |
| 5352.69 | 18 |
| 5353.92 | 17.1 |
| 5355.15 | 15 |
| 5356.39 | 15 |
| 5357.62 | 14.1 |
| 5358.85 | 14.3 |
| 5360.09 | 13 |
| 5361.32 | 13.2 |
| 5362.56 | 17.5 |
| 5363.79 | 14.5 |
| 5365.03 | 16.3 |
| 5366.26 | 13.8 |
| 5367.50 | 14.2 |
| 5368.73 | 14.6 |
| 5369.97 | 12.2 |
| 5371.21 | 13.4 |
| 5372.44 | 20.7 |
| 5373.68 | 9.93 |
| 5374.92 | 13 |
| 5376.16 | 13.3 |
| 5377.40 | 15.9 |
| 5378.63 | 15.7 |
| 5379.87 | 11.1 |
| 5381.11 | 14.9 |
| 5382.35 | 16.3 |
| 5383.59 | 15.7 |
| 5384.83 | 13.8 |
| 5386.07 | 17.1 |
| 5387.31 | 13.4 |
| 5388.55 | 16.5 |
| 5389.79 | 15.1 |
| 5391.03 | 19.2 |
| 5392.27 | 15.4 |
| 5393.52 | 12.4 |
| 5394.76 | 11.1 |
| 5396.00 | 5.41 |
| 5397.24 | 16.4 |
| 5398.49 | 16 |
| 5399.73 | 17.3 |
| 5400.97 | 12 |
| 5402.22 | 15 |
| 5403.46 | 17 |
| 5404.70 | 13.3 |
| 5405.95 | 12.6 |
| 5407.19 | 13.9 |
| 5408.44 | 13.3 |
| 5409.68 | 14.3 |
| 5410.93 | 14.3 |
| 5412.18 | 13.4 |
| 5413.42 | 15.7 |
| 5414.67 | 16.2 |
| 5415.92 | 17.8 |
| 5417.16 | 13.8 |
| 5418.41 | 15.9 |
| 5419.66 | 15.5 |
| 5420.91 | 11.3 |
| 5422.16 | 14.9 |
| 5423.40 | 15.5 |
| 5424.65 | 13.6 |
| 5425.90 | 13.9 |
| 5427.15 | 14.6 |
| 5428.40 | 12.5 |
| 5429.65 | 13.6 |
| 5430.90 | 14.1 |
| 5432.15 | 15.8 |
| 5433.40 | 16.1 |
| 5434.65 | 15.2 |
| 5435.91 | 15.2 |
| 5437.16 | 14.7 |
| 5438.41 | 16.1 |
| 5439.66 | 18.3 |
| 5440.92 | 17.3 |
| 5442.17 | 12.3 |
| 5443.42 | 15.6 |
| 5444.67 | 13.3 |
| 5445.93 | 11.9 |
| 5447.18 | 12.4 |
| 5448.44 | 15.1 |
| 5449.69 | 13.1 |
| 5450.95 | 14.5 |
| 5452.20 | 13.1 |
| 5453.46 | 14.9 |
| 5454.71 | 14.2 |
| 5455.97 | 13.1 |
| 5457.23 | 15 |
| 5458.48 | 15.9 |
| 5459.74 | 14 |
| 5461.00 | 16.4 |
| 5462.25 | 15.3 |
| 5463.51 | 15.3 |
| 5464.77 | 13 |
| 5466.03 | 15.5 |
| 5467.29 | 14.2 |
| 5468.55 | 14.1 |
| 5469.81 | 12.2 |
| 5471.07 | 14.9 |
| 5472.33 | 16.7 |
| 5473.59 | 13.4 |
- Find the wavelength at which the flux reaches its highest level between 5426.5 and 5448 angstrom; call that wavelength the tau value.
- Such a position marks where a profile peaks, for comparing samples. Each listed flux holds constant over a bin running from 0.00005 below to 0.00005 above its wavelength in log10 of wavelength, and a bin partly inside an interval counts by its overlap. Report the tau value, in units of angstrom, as 5439.66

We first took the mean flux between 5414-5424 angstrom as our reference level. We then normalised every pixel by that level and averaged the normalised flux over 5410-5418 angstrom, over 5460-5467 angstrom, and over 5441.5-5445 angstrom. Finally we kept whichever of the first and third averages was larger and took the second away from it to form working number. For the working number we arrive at 0.01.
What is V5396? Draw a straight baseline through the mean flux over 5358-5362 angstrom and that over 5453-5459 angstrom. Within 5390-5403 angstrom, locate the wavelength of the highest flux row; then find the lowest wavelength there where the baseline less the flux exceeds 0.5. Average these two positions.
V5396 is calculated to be 5392.3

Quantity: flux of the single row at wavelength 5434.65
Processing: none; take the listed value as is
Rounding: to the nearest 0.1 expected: 15.2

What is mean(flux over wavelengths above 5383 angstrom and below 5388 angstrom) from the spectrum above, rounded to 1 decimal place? 15.0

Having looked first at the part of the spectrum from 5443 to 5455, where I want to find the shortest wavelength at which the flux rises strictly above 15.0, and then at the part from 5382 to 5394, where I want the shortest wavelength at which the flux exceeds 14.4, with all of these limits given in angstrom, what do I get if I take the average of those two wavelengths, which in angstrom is 5412.9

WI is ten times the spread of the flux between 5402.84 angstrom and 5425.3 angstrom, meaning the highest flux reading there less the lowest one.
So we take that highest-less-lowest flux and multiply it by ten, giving 65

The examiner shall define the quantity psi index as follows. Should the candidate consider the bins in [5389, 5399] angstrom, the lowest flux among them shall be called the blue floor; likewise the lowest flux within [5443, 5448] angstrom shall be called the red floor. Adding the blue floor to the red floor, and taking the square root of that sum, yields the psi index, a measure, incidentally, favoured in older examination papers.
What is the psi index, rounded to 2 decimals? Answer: 4.16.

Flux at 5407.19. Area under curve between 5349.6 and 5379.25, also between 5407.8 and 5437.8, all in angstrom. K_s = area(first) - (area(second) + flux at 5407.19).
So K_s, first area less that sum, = -16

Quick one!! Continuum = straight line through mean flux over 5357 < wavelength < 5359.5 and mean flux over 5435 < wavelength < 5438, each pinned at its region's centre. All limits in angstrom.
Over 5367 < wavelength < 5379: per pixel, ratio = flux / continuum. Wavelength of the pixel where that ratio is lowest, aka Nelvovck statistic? 5373.68 angstrom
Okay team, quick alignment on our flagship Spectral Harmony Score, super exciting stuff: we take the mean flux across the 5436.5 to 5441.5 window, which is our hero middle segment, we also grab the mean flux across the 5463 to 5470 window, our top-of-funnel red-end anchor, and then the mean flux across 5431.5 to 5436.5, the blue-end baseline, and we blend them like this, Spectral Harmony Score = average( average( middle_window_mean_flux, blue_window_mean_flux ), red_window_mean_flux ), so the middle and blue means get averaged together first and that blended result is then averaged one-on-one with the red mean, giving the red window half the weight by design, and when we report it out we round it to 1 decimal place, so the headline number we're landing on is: 15.1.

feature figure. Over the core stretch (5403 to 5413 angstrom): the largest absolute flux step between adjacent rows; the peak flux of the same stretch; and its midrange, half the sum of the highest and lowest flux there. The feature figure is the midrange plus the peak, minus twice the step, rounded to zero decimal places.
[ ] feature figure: 24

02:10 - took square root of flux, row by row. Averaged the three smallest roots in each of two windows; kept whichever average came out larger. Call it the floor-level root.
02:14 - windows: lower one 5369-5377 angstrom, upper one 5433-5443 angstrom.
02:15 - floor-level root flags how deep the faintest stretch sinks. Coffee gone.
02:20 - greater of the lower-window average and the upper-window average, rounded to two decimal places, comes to 3.75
